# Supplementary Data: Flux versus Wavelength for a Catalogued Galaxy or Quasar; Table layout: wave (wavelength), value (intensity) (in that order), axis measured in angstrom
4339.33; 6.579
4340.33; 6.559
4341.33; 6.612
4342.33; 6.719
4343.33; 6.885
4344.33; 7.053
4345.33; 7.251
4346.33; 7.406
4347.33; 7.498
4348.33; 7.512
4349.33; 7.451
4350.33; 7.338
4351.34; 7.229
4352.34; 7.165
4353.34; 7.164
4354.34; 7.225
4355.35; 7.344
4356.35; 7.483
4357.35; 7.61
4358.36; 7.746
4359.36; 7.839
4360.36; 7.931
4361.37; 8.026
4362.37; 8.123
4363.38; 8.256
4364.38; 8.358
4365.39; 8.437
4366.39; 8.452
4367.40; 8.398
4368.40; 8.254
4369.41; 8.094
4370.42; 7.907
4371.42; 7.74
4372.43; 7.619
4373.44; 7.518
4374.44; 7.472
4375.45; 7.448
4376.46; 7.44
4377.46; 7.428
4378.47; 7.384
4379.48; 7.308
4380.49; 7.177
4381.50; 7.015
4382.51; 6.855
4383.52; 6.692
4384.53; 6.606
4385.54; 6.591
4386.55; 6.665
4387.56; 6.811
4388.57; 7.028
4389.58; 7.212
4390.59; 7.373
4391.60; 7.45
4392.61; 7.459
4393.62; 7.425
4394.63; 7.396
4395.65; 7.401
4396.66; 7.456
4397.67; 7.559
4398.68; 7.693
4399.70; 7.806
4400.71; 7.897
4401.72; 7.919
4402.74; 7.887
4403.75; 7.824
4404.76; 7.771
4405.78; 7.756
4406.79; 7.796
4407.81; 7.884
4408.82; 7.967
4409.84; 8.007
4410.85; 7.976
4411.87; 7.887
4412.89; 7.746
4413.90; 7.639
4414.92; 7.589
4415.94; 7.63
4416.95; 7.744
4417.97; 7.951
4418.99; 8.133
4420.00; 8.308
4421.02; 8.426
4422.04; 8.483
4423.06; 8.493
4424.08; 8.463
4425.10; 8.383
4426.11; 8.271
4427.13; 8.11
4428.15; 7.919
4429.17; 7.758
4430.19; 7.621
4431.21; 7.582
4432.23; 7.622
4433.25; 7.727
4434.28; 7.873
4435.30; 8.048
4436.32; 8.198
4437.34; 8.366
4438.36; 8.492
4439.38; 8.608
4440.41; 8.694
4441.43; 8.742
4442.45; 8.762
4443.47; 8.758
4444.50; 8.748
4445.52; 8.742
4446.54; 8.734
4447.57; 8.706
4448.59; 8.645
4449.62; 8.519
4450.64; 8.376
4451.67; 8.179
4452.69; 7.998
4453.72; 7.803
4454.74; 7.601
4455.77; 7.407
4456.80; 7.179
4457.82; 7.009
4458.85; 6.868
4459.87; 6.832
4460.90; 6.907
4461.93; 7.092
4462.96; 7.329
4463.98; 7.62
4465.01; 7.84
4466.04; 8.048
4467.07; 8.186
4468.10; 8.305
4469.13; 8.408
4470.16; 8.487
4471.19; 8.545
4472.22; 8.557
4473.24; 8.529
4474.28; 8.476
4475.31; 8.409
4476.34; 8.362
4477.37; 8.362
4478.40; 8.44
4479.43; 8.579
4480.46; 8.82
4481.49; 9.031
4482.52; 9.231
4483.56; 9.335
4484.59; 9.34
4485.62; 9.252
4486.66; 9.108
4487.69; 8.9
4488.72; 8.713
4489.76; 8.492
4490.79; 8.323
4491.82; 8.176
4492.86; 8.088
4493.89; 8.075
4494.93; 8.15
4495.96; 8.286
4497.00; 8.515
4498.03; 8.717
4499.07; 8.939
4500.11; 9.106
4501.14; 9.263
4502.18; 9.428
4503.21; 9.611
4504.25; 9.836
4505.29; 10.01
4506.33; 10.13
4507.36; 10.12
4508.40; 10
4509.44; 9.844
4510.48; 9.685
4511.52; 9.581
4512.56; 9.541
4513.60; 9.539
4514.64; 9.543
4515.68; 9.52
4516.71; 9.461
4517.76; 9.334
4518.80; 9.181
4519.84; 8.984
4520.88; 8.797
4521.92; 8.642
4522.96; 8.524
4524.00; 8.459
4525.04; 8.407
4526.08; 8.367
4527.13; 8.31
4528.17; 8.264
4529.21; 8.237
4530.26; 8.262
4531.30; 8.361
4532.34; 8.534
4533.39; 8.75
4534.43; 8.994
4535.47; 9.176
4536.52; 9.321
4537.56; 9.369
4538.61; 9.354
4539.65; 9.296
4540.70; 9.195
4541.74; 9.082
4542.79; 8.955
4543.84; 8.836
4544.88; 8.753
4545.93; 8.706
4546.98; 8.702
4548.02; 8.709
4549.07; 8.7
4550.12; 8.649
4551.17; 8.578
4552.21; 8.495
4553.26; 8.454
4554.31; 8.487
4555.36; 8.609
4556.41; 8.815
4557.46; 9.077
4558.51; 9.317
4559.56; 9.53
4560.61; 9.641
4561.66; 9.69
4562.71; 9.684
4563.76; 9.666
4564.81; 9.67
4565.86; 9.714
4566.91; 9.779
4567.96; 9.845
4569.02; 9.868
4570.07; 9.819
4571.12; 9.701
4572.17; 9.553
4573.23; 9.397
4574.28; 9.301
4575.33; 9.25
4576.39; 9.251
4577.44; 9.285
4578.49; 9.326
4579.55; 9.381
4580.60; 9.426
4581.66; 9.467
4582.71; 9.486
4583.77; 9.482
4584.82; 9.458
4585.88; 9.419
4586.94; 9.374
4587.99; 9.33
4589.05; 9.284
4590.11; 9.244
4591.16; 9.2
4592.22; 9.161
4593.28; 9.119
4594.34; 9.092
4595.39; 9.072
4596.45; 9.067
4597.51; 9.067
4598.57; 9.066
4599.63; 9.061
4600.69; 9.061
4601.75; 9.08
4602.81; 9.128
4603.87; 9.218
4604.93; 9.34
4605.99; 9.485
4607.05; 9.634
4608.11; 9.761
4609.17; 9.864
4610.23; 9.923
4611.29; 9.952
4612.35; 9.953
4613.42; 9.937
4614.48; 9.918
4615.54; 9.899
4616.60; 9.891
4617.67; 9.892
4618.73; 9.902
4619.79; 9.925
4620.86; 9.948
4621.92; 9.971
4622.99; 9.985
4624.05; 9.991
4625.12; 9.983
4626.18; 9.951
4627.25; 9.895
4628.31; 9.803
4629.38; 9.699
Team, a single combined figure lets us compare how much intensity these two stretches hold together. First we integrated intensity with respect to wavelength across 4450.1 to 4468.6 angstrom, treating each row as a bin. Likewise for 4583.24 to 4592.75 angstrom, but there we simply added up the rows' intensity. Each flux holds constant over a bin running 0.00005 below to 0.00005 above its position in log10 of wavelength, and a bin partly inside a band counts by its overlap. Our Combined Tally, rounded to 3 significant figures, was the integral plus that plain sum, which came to 224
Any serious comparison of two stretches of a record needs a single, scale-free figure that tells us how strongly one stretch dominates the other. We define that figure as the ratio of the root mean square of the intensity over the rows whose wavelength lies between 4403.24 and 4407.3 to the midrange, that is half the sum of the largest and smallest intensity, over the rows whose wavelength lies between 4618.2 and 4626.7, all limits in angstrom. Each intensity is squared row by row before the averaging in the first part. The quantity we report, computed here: 0.78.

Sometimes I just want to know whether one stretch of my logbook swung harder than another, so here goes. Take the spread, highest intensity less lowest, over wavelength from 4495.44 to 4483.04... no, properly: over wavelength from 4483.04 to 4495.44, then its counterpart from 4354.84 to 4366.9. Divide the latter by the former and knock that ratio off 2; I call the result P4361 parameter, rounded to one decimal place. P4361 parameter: 1.1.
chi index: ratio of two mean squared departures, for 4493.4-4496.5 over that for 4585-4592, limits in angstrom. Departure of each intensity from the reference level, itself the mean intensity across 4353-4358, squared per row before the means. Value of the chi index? 0.17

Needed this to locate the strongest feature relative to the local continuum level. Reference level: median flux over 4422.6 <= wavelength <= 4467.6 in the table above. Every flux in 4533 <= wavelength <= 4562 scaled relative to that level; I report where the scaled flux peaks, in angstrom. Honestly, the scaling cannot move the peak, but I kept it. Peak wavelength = 4561.66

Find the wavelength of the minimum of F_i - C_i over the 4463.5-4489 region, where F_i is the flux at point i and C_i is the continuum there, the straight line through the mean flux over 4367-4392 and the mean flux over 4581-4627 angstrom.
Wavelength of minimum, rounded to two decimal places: 4463.98 angstrom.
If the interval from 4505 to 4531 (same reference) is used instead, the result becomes 4529.21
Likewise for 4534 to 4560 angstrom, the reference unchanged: 4553.26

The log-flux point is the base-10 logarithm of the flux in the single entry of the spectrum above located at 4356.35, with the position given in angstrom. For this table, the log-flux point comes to 0.874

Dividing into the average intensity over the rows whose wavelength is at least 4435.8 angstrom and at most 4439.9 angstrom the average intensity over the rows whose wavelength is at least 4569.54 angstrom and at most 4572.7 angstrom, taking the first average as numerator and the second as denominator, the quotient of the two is 0.87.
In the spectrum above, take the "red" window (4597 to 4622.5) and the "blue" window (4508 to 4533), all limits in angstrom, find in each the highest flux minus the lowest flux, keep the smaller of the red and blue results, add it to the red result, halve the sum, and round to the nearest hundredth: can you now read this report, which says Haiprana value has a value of 0.91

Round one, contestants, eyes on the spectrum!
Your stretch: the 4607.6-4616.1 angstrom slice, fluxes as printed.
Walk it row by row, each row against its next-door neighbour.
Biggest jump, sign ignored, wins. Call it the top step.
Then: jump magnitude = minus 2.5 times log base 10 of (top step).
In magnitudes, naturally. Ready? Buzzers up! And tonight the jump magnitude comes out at 2.5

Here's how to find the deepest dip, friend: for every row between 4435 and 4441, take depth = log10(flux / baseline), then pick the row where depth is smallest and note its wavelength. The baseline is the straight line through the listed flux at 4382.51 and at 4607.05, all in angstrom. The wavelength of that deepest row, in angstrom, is 4435.30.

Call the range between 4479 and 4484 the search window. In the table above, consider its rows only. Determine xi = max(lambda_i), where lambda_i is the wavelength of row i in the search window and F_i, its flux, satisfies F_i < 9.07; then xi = 4481.49 angstrom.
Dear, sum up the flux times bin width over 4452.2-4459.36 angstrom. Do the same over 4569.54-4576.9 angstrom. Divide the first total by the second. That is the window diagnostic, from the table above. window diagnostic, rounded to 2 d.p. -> 0.76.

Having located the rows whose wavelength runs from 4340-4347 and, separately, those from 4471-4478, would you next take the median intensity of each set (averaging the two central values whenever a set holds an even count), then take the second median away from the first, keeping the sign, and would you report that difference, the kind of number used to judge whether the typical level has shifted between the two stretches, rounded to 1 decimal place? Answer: -1.6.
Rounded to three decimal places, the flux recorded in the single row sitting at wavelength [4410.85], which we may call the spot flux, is 7.976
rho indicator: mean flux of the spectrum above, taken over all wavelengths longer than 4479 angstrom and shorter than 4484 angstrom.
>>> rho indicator 9.0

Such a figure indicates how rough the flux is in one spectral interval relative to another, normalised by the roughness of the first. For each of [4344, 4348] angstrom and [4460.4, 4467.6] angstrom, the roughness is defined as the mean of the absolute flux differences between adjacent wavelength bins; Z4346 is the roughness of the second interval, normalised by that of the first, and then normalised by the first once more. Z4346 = 10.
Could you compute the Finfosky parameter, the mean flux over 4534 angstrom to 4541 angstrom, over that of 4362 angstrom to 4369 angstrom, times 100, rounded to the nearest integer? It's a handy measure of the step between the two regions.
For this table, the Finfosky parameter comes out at 111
